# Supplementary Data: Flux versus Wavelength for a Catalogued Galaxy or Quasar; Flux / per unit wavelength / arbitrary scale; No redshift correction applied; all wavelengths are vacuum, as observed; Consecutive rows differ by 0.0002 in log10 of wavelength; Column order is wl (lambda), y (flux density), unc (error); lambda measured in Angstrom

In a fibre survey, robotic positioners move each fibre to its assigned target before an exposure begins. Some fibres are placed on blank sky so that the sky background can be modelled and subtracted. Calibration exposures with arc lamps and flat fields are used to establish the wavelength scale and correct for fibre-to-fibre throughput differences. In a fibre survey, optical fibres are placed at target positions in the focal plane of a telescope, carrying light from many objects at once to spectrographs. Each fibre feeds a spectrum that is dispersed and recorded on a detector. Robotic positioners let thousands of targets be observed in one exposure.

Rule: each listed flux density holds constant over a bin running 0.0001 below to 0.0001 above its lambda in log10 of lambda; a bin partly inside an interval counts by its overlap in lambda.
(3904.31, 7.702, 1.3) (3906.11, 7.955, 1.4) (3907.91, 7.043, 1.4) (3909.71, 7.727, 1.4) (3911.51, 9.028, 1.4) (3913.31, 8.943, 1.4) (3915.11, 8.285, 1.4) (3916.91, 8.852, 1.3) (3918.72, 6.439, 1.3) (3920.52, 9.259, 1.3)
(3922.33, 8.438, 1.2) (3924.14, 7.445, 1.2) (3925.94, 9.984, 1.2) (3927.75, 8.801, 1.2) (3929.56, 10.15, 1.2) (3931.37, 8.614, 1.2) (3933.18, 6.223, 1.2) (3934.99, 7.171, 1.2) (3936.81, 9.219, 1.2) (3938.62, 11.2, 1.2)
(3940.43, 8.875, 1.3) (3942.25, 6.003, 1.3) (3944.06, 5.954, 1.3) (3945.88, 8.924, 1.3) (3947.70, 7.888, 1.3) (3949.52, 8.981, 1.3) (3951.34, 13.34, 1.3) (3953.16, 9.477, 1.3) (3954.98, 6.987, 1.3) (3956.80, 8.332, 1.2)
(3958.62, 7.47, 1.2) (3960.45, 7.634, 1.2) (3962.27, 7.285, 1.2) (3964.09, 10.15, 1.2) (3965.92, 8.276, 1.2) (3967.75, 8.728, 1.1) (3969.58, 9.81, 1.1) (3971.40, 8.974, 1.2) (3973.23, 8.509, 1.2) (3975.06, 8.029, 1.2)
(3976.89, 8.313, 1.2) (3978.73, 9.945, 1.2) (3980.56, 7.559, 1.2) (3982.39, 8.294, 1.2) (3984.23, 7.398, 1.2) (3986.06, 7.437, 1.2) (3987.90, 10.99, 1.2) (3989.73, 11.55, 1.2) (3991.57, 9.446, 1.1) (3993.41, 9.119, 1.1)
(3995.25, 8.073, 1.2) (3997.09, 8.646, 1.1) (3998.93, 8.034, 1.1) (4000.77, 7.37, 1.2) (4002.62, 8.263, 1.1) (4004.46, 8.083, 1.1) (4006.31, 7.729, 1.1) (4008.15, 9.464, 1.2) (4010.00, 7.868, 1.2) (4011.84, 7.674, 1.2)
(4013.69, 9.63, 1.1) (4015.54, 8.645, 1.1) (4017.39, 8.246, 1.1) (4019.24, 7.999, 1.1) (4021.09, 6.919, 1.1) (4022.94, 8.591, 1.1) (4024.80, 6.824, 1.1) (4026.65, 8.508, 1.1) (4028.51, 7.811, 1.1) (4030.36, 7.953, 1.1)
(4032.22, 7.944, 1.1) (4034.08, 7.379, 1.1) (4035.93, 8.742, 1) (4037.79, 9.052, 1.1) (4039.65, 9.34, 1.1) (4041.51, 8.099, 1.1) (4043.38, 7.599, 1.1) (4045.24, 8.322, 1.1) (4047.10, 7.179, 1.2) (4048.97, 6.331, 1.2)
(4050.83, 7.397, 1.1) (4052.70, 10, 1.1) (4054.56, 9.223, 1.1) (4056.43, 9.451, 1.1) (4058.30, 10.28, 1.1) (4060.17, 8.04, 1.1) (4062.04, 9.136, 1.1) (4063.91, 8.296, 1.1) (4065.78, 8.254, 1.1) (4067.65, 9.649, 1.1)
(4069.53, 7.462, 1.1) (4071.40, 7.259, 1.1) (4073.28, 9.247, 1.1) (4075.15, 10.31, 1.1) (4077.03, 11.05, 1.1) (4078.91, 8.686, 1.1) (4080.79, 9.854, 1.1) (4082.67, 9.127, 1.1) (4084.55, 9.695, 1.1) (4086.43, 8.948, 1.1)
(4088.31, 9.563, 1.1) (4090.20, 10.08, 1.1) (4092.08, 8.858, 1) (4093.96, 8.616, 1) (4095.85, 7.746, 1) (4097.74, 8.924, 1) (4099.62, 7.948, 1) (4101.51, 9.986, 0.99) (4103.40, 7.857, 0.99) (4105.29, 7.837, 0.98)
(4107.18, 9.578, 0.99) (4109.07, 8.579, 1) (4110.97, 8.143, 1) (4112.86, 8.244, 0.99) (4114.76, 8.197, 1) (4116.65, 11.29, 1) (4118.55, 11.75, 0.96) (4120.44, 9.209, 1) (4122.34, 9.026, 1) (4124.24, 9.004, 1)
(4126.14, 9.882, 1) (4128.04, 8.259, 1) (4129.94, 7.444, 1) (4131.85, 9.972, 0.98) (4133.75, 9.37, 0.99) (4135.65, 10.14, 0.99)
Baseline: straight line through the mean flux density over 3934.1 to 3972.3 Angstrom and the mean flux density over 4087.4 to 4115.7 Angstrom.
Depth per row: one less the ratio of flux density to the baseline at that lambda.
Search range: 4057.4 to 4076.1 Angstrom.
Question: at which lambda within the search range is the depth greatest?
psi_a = 4071.40 Angstrom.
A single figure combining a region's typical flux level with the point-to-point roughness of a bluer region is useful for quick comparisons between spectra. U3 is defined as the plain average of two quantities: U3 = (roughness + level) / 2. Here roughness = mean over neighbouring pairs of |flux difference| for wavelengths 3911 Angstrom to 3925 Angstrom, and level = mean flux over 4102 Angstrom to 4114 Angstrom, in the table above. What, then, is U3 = 4.8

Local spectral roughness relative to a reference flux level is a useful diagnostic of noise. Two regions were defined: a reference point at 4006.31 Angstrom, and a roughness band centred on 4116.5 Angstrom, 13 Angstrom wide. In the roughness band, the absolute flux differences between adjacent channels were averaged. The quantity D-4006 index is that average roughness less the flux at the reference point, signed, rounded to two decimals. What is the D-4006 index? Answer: -6.66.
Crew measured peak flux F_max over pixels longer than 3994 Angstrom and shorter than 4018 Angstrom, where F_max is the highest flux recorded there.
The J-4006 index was 9.63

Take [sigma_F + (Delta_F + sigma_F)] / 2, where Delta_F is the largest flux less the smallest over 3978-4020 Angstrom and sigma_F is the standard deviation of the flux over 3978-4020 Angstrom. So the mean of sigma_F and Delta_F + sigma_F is 3.2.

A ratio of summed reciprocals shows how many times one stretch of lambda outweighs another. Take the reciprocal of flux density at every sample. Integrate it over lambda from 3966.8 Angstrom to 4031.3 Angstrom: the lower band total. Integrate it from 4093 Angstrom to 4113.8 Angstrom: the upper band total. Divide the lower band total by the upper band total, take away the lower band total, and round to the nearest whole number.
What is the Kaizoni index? -5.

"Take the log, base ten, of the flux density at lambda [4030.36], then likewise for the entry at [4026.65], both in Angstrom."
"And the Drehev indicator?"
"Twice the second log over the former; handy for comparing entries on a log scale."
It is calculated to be 2.07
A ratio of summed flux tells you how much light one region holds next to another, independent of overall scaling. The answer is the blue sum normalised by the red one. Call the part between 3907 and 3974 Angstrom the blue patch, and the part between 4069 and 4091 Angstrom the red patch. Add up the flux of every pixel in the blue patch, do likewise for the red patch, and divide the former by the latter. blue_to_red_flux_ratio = 2.8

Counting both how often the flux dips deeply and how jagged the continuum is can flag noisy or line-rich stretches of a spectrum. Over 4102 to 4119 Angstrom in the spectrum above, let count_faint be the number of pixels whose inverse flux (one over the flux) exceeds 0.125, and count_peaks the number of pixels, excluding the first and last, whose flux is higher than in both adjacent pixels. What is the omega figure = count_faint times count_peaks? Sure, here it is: 4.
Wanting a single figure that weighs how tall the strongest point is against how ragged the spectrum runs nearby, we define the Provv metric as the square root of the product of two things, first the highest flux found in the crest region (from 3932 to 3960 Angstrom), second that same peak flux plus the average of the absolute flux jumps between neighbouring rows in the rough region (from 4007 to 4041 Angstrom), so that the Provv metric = 13.8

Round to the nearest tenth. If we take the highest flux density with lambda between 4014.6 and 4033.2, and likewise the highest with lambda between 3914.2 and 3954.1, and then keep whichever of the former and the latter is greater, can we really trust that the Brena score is 13.3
